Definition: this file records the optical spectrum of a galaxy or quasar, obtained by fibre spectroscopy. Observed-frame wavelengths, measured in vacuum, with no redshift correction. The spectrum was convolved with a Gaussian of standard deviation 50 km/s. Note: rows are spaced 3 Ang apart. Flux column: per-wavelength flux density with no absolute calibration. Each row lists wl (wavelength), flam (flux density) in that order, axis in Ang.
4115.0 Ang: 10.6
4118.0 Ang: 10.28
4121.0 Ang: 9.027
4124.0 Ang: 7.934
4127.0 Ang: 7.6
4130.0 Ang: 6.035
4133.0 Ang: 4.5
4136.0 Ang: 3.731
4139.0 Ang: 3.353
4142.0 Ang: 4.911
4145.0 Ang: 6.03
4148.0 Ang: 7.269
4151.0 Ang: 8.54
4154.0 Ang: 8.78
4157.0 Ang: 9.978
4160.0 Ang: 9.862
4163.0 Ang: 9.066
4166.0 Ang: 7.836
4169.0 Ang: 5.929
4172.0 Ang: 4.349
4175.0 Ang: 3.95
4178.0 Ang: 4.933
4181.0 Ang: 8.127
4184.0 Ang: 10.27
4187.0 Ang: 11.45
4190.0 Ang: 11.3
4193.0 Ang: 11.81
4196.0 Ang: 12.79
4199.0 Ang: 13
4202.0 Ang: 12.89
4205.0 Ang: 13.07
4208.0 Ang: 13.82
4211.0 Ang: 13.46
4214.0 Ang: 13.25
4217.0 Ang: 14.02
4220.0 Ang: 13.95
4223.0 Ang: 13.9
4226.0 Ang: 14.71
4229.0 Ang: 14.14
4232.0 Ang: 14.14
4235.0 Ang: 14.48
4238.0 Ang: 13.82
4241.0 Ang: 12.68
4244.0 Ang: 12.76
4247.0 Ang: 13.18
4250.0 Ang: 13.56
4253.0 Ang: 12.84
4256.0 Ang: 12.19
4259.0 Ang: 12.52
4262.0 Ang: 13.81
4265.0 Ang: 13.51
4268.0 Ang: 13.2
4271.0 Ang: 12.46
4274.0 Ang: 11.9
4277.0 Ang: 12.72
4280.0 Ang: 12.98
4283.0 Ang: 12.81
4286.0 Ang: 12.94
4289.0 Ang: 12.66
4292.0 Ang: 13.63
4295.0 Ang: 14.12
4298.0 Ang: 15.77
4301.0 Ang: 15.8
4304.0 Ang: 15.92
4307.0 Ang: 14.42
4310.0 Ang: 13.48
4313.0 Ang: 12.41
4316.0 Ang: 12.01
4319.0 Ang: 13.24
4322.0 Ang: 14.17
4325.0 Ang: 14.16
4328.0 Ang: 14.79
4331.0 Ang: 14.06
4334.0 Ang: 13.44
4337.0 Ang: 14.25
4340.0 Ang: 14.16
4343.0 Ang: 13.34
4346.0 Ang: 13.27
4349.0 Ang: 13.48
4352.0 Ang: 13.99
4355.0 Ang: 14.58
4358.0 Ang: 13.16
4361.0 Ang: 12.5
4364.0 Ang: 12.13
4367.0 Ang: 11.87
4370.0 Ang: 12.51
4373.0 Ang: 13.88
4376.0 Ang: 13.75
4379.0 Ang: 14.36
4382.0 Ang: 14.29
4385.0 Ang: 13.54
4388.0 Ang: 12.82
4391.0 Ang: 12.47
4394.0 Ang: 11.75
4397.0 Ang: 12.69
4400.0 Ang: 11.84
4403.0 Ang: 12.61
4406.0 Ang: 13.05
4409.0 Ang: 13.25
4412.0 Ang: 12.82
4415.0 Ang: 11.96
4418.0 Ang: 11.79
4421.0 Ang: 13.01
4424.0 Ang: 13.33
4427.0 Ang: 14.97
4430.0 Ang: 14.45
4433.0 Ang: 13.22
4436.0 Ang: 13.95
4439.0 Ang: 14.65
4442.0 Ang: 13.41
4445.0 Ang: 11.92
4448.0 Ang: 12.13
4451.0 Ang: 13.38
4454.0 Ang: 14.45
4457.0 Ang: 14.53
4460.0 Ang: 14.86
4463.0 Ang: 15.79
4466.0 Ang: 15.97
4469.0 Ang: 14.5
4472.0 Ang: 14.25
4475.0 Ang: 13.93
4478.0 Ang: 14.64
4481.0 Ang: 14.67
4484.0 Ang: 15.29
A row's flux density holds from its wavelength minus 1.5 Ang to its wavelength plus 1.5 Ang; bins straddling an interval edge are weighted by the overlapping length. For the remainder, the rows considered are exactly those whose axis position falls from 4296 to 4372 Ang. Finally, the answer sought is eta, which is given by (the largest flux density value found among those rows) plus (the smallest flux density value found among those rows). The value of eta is 27.8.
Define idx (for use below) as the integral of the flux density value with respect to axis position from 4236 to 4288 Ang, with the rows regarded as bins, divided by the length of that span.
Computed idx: 12.9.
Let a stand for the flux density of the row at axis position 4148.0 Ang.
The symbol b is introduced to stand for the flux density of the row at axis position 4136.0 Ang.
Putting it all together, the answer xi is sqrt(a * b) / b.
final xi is 1.40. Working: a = 7.269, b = 3.731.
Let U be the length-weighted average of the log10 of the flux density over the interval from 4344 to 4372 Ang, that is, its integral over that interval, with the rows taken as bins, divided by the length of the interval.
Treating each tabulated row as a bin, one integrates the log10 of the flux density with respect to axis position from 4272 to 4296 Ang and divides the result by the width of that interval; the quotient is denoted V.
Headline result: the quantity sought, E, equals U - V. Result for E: 0.00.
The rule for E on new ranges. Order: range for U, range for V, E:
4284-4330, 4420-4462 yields 0.01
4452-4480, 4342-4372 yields 0.05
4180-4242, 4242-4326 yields -0.02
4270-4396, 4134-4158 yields 0.35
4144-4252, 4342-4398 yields -0.10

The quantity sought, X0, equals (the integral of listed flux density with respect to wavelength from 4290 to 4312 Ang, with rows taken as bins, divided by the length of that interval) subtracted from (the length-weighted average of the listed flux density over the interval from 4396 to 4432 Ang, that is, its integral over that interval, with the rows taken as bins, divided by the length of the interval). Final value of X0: -1.6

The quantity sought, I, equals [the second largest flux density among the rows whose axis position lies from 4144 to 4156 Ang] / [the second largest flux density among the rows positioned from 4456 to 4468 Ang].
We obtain 0.54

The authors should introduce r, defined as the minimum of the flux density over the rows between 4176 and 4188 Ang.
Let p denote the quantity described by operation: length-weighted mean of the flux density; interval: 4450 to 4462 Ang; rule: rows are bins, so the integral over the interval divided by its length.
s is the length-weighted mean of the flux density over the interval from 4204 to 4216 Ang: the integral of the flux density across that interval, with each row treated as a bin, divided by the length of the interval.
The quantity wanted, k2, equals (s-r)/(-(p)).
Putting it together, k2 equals -0.59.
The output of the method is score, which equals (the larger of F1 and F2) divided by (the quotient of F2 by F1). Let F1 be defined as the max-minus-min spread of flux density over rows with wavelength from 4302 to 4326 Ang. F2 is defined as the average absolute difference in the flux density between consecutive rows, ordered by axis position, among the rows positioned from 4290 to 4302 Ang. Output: 21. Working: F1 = 3.9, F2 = 0.72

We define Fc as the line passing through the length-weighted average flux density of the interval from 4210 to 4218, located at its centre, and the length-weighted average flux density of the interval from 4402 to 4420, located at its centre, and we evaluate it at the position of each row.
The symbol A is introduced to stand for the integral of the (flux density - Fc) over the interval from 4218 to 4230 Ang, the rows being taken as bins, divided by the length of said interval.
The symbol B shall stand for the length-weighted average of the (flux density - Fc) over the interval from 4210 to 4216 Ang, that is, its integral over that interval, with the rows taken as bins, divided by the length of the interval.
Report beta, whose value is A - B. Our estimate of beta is 0.8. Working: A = 0.7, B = -0.2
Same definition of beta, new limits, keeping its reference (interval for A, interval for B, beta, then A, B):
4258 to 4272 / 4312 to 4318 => 0.6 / -0.2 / -0.8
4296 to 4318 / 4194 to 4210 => 1.7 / 1.1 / -0.5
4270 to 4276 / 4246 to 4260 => -0.6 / -1.1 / -0.5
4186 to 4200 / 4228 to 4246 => -1.8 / -1.6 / 0.2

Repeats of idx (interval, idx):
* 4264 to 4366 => 13.6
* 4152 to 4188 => 7.8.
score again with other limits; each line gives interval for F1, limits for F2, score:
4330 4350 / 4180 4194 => 1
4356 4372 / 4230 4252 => 3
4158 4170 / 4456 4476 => 27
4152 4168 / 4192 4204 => 11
